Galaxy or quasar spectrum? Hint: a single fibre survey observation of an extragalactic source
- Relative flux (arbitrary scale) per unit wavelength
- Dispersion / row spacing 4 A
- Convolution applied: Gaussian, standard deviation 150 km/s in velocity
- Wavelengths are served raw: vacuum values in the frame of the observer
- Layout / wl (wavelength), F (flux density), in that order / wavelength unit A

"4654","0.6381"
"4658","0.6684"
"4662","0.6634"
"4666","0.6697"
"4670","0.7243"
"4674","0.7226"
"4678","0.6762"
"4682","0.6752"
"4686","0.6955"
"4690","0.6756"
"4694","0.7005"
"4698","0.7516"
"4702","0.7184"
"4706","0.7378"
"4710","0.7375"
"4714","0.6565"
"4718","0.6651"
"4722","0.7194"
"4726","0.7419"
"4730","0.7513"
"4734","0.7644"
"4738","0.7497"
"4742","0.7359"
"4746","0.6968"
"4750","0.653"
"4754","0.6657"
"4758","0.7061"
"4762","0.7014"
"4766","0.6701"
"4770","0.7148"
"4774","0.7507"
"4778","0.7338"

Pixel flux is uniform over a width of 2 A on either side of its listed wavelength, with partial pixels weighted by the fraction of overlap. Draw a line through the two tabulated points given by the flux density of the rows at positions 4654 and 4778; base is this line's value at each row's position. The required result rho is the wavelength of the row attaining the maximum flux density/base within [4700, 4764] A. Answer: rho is 4734 A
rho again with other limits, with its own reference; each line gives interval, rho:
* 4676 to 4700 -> 4698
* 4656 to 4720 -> 4698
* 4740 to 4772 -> 4742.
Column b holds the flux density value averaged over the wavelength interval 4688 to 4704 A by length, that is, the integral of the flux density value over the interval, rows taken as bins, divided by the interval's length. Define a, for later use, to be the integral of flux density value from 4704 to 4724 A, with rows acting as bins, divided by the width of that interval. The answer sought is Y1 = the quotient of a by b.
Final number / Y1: 0.99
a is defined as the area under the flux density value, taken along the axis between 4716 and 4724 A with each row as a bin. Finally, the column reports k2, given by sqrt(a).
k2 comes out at 2.35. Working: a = 5.54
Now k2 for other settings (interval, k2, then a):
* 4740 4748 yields 2.39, 5.73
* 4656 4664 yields 2.31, 5.33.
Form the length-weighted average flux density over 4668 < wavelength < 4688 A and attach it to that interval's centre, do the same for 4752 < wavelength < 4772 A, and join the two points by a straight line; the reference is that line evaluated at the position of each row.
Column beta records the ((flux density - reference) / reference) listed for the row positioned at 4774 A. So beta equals 0.09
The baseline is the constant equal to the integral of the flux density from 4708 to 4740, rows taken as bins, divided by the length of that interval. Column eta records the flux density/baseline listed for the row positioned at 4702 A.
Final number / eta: 0.99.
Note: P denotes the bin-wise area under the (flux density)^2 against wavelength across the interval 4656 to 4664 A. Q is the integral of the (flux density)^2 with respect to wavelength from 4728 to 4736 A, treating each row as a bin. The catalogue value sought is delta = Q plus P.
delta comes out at 8.1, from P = 3.55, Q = 4.60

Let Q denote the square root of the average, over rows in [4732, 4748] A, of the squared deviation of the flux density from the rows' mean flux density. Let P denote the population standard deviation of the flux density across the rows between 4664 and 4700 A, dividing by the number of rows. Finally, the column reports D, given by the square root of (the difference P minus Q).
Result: 0.041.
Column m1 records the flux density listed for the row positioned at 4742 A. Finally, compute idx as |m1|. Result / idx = 0.74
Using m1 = 0.7359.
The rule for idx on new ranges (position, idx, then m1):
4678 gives 0.68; 0.6762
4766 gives 0.67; 0.6701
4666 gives 0.67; 0.6697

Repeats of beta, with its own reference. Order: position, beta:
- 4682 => -0.03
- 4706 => 0.06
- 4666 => -0.04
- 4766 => -0.03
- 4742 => 0.06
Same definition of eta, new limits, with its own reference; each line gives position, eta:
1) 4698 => 1.04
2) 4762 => 0.97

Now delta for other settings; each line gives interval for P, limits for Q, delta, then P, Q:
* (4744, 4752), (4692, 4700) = 7.9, 3.65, 4.22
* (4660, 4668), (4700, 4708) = 7.8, 3.55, 4.24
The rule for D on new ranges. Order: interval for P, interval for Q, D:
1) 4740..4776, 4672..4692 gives 0.110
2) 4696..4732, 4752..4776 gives 0.071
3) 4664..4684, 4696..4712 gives 0.113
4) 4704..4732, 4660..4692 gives 0.117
